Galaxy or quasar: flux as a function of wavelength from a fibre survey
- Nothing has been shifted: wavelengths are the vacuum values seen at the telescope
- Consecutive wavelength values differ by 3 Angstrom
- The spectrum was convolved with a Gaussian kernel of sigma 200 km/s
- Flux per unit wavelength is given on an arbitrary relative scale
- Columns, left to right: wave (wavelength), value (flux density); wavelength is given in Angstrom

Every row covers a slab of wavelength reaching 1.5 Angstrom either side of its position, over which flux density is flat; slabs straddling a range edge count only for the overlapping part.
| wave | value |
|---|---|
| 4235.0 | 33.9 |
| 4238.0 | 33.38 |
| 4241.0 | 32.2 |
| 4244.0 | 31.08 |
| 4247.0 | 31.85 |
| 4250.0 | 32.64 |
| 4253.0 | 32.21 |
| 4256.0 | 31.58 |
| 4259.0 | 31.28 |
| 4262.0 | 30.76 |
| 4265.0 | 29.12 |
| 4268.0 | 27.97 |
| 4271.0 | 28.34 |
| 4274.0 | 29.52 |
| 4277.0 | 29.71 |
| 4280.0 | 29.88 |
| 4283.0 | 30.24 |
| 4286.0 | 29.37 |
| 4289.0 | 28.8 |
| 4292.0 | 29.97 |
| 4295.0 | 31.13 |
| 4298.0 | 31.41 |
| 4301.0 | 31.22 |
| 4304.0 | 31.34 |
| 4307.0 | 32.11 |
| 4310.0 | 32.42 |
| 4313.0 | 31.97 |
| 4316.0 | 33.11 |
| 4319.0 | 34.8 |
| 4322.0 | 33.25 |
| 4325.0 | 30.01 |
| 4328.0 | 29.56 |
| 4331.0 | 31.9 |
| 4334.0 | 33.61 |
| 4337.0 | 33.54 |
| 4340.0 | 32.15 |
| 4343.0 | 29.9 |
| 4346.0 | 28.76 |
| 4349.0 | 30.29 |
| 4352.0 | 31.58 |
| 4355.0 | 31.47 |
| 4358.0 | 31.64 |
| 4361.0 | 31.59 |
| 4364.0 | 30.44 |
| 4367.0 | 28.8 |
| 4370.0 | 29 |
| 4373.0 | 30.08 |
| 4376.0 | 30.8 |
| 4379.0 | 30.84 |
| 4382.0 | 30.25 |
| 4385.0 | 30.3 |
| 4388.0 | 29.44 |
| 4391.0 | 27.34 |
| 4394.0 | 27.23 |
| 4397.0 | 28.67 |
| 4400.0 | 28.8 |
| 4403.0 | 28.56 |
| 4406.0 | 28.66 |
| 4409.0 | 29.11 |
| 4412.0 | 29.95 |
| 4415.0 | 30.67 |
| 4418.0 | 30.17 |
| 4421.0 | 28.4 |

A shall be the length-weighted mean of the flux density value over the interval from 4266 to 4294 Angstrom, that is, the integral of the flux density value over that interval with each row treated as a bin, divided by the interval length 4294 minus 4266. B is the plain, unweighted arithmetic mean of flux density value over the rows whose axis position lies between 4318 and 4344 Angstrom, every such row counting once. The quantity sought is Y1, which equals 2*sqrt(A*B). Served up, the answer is 61.4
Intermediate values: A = 29.3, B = 32.1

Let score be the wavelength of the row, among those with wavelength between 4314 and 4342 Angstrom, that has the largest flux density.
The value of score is 4319.0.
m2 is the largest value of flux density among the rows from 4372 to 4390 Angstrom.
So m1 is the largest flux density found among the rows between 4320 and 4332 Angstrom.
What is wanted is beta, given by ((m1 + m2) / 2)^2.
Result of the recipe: 1027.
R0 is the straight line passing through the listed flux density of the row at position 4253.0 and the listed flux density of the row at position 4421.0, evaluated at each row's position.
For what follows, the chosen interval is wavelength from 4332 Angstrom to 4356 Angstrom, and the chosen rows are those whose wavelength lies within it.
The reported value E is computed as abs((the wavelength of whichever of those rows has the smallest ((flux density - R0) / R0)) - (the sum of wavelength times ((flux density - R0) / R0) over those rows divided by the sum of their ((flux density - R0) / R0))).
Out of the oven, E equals 5.2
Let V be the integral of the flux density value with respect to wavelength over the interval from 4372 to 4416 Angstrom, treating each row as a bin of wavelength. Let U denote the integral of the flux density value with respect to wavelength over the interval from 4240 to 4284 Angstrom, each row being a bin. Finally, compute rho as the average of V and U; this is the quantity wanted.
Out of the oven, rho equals 1318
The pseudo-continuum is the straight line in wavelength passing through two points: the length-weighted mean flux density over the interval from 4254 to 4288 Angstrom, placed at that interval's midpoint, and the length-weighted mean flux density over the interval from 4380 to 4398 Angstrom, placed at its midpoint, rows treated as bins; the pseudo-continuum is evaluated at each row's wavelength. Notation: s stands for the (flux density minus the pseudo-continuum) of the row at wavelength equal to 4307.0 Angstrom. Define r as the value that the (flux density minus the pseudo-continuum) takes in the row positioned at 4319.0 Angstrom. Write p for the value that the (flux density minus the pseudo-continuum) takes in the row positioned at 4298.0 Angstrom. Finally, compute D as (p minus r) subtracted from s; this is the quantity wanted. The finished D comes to 6.1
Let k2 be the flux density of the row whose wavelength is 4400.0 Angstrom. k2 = 28.8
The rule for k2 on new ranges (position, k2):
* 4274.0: 29.52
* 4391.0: 27.34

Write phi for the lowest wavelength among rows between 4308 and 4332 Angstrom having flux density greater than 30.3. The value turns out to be 4310.0 Angstrom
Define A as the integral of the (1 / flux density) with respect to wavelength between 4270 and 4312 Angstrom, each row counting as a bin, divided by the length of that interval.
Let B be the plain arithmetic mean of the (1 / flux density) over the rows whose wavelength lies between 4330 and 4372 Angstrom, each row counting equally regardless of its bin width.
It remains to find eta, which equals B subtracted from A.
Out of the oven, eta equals 0.0006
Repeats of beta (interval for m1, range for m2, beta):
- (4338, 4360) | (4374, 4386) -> 992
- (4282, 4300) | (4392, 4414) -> 941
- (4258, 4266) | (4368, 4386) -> 965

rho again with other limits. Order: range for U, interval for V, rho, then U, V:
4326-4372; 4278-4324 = 1433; 1423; 1443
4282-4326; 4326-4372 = 1403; 1383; 1423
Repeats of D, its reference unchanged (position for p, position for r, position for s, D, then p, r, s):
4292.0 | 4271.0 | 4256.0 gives -0.1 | 0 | -1.5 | 1.6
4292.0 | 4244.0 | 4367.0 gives 0.5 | 0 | 1.1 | -0.3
